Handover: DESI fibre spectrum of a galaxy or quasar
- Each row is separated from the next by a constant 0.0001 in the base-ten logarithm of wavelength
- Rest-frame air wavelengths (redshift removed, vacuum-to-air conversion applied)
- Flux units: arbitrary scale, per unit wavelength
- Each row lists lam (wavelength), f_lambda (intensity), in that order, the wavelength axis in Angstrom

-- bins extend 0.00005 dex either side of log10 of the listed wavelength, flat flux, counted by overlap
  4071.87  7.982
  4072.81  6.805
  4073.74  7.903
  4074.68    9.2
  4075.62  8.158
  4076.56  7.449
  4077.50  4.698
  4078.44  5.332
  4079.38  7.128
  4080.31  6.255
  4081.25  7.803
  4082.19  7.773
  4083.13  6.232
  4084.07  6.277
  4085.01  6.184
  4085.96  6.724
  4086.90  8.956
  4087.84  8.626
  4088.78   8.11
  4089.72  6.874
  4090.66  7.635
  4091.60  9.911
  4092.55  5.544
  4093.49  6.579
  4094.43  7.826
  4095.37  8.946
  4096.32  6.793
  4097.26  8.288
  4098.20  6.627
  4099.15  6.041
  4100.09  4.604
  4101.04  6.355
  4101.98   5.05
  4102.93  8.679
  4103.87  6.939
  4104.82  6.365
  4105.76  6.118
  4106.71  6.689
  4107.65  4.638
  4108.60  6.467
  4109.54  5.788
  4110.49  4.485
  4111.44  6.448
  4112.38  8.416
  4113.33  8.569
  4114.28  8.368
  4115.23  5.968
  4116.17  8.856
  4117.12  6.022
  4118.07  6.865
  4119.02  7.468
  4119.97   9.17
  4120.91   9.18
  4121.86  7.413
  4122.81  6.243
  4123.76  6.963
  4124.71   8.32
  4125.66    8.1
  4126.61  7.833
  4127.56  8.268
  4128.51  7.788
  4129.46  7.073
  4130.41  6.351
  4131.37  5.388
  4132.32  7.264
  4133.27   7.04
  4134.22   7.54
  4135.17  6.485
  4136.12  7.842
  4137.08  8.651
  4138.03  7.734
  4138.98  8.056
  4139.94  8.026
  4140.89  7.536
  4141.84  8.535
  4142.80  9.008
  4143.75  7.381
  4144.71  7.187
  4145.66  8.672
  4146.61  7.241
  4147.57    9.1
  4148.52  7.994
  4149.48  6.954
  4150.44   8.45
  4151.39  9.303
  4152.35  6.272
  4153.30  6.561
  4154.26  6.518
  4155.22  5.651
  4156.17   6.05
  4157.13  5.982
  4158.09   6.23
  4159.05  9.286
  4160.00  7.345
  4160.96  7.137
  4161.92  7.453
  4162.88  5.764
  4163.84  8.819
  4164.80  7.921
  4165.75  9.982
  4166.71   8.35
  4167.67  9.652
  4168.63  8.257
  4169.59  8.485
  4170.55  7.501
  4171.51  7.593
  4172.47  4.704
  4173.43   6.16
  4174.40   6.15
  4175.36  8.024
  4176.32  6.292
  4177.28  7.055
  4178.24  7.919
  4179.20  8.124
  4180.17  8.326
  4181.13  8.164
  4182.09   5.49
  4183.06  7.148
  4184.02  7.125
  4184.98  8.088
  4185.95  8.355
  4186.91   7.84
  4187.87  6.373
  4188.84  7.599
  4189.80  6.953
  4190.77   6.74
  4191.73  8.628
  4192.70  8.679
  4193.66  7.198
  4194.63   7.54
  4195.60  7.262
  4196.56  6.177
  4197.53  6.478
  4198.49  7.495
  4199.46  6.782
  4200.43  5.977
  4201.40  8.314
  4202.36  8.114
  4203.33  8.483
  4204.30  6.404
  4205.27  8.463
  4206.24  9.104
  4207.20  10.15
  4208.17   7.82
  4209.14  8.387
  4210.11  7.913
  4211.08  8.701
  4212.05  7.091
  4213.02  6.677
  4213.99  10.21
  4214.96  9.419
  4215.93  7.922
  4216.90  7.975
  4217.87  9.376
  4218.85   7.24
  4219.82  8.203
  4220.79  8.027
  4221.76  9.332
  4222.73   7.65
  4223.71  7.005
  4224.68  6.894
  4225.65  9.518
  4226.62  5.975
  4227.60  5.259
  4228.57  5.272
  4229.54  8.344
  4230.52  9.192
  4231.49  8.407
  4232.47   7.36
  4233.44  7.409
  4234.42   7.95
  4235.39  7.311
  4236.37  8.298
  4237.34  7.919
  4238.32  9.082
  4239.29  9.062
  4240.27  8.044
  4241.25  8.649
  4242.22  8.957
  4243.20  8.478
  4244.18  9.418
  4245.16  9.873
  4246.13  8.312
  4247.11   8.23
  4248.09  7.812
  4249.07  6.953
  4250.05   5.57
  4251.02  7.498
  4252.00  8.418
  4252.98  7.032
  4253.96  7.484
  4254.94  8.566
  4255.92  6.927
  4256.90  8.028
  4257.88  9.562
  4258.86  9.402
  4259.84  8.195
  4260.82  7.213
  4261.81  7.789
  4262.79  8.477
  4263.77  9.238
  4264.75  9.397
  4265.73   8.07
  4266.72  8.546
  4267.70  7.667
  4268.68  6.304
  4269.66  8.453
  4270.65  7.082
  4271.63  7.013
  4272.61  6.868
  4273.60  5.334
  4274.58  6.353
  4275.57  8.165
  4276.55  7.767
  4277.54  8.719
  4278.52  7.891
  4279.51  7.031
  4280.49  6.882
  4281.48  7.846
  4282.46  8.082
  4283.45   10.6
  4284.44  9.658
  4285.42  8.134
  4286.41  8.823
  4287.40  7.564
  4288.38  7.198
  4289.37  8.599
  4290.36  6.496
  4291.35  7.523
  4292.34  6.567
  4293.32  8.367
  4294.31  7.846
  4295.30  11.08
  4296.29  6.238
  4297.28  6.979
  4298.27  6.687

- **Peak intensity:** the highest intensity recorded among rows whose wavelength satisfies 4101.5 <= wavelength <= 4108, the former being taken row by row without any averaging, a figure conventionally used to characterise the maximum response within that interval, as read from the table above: 8.679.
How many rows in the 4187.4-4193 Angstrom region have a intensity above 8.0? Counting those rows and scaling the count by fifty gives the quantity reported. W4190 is 100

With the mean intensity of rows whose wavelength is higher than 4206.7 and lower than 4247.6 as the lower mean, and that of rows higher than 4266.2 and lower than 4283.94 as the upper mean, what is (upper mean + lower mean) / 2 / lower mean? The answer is 0.97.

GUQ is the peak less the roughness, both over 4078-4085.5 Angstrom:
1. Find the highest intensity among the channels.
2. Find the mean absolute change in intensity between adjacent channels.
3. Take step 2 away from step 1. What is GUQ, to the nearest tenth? 7.0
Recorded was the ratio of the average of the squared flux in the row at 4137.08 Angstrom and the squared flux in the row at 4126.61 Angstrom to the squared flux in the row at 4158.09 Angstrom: 1.8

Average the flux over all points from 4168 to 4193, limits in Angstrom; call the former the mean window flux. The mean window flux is 7.4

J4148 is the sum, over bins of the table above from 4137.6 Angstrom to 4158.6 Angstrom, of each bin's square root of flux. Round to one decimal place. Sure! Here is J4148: 60.0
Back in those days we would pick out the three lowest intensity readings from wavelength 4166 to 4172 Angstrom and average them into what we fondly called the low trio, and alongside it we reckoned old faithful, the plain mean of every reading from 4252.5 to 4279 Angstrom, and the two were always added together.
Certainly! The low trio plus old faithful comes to 15.6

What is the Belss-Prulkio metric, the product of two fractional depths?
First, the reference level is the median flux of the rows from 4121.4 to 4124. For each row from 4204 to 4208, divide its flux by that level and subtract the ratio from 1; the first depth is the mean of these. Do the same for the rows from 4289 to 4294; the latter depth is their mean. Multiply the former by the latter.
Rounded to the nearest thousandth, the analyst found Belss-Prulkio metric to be 0.018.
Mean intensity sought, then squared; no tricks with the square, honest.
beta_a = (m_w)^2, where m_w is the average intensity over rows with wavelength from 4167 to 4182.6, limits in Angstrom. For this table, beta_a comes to 54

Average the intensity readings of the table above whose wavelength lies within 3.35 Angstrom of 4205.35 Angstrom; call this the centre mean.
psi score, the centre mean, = 8.4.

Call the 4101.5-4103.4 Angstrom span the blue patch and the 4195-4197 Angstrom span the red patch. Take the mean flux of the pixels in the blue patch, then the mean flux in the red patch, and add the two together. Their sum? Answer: 13.6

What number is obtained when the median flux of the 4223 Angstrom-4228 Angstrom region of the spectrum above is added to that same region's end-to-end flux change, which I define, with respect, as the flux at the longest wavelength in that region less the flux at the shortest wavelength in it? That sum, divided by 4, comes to 1.3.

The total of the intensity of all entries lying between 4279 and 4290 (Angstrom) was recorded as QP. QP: 90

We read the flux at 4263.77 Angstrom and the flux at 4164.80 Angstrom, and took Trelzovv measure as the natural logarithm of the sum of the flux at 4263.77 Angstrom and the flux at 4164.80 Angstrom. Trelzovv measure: 2.84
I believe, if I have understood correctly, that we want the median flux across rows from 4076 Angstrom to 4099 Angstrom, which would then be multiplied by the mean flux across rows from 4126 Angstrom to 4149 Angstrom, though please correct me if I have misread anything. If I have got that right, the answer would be 54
